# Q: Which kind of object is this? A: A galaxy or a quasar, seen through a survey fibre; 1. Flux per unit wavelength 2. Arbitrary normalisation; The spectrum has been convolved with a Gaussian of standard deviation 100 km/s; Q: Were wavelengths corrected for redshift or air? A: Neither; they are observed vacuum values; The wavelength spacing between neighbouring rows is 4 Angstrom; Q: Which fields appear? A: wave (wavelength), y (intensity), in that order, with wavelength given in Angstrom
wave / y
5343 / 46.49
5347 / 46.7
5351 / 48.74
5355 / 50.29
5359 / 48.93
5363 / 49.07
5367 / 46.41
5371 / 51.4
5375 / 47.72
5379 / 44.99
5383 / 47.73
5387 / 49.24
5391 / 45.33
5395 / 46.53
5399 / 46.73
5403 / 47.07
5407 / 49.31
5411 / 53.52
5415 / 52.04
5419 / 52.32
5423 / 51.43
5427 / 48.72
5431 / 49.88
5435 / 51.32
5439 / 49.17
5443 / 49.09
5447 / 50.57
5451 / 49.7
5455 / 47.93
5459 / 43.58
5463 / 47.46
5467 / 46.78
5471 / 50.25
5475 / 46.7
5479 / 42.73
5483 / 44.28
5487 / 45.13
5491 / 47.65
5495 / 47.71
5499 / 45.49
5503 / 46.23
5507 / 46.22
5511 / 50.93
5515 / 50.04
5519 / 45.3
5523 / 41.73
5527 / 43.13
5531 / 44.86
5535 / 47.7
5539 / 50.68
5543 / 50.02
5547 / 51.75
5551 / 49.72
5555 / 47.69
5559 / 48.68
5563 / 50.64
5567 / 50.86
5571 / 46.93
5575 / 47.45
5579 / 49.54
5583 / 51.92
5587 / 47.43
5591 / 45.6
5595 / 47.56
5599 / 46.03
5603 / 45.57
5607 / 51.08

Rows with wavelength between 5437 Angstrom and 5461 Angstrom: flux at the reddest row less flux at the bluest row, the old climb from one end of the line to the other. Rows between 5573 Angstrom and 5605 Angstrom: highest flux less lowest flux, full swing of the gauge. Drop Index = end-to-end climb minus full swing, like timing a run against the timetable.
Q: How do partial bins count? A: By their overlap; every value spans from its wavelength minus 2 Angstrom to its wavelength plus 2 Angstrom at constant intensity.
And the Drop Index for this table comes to -12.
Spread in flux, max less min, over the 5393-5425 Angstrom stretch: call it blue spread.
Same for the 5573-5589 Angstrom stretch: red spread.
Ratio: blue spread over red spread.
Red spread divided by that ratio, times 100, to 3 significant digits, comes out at 288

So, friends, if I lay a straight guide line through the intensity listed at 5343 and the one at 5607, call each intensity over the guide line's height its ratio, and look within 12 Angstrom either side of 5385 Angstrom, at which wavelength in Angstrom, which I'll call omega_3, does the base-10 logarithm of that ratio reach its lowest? 5379 Angstrom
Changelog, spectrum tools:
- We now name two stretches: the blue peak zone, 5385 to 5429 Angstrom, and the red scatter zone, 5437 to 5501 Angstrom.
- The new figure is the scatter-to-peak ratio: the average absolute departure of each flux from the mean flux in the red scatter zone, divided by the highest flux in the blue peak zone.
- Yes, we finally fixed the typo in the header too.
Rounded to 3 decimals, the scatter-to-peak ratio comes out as 0.036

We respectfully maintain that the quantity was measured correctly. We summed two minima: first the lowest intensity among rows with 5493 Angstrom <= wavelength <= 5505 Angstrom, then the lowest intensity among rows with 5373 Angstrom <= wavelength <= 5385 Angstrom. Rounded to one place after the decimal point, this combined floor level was 90.5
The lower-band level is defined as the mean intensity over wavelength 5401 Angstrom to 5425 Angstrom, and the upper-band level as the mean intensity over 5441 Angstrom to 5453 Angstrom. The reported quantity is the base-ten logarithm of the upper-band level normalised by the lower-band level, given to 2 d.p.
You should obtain -0.01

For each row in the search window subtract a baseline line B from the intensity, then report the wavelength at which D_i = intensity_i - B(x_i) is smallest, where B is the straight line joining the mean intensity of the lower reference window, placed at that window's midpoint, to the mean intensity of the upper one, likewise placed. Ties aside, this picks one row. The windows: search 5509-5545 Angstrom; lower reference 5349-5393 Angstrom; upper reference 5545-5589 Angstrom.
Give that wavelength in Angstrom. 5523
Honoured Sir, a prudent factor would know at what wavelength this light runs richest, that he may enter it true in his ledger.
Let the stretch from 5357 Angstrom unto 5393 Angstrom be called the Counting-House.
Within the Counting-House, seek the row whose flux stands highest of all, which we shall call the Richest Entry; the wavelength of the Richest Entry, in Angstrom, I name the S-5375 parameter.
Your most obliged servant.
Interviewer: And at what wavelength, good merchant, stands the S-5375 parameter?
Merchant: 5371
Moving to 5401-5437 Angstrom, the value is 5411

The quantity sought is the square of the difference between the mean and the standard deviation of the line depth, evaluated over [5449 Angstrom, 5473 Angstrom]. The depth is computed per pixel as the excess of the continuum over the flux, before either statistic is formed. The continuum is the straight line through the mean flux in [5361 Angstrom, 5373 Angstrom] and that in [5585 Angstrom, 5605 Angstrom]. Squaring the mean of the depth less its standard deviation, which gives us 4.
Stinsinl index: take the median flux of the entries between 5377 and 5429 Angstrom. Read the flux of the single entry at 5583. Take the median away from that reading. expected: 3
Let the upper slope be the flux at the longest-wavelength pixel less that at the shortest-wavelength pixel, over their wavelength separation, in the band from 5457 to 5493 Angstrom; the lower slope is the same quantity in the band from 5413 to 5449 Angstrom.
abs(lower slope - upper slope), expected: 0.17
